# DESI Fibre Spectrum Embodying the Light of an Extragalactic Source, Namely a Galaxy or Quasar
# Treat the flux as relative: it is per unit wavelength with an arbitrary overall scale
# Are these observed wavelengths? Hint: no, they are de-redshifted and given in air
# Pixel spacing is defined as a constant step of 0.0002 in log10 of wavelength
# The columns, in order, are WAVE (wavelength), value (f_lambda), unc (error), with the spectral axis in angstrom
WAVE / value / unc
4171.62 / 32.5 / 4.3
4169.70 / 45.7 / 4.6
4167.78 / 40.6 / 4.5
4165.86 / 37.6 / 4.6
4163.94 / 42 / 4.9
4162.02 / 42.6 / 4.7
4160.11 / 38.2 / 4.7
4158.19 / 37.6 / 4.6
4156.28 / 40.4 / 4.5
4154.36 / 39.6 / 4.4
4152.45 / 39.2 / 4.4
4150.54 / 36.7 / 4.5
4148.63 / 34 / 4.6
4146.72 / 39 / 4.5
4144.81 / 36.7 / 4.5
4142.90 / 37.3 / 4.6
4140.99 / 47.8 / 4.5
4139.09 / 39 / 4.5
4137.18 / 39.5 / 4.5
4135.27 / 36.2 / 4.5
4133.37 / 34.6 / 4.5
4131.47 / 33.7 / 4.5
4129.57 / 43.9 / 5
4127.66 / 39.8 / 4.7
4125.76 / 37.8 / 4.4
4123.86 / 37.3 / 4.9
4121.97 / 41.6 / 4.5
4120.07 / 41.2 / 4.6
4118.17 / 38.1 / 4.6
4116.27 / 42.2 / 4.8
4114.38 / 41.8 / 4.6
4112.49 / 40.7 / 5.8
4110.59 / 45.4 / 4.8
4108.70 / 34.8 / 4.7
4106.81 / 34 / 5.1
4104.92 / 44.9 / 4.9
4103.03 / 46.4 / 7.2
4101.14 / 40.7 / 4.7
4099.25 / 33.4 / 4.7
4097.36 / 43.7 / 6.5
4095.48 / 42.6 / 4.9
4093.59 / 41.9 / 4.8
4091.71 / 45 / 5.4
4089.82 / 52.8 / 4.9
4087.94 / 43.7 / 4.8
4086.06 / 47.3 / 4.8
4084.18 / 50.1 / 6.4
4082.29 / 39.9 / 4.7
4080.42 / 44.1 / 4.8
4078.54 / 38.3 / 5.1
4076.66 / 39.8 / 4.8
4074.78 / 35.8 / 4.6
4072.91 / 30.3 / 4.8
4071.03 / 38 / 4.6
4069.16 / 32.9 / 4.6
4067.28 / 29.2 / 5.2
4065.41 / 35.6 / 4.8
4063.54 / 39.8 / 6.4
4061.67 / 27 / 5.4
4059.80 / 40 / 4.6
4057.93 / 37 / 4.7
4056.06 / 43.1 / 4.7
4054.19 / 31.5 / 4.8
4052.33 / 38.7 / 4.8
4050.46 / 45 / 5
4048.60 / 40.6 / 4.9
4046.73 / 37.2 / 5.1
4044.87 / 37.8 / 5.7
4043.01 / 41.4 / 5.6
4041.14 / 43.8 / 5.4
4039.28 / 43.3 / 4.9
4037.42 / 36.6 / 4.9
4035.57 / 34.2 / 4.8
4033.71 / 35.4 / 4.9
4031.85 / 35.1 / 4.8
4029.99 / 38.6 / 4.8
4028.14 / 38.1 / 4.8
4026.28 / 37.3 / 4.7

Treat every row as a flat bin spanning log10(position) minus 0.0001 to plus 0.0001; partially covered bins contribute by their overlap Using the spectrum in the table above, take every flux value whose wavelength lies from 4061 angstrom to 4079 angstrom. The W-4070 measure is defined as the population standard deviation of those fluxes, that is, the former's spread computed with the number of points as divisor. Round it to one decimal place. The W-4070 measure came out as 4.4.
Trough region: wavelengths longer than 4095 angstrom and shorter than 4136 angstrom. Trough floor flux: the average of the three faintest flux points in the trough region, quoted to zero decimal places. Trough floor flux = 34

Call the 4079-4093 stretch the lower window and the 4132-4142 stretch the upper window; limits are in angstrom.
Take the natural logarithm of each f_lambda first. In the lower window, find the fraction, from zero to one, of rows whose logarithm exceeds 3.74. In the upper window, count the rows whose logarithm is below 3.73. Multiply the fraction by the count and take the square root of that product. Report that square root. 1.9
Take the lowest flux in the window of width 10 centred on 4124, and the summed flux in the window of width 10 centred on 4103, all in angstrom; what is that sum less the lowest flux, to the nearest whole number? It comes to 162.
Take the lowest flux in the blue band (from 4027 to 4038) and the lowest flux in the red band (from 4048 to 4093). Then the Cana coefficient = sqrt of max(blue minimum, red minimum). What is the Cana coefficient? 5.85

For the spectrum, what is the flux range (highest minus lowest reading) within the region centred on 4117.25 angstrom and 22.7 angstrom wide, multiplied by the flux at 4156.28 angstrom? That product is 461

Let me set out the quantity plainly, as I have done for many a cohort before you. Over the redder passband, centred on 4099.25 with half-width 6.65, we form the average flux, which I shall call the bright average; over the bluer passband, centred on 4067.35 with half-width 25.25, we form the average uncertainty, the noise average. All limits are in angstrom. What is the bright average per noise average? 8.3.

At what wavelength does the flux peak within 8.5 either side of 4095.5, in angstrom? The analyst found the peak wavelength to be 4089.82 angstrom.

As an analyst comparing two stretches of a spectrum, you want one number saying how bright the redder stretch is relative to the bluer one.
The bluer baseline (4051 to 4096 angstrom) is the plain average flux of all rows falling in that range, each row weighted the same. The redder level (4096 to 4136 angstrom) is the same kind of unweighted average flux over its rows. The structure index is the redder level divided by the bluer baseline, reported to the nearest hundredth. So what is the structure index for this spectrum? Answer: 1.01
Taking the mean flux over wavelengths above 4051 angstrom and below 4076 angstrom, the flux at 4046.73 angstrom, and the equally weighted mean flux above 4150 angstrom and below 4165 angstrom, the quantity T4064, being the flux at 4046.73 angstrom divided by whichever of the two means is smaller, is 1.05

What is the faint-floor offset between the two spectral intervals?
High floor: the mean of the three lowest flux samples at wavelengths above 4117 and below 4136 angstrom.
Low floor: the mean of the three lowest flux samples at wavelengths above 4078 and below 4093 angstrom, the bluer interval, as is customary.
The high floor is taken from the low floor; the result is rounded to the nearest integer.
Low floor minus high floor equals 6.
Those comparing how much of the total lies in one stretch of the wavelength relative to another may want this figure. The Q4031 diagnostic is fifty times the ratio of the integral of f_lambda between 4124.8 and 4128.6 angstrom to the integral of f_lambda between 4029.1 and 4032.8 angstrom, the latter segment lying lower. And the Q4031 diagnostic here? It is 54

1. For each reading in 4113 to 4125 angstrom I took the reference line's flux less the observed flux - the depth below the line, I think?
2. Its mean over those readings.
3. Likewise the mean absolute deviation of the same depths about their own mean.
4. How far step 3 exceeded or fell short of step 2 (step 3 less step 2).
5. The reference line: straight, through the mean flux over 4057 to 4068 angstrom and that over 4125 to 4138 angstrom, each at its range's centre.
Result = 4.8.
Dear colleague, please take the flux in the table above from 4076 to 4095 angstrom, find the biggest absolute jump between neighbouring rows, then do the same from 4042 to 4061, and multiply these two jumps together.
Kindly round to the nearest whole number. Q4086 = 118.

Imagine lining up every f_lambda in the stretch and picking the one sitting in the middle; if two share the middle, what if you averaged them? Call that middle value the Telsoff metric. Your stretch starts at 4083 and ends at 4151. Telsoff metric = 40.7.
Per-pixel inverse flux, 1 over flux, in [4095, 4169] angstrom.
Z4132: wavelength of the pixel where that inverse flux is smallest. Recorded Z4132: 4140.99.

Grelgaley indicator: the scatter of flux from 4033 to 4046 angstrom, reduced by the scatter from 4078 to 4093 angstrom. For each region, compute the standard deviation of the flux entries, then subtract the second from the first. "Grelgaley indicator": -1.0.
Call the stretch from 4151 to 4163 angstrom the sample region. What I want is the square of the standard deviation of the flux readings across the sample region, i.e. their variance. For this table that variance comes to 3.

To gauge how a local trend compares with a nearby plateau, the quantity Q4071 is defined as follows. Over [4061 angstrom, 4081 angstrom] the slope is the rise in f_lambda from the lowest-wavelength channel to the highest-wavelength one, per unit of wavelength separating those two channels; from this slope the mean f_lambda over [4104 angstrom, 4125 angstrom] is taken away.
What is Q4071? -39.3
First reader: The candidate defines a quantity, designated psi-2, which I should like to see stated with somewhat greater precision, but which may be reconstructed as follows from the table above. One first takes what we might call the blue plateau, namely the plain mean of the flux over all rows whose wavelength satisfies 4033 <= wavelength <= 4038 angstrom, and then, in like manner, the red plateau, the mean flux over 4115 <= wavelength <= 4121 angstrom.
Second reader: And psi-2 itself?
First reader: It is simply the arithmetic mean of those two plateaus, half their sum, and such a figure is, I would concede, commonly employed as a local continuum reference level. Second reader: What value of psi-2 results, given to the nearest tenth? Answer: 38.0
